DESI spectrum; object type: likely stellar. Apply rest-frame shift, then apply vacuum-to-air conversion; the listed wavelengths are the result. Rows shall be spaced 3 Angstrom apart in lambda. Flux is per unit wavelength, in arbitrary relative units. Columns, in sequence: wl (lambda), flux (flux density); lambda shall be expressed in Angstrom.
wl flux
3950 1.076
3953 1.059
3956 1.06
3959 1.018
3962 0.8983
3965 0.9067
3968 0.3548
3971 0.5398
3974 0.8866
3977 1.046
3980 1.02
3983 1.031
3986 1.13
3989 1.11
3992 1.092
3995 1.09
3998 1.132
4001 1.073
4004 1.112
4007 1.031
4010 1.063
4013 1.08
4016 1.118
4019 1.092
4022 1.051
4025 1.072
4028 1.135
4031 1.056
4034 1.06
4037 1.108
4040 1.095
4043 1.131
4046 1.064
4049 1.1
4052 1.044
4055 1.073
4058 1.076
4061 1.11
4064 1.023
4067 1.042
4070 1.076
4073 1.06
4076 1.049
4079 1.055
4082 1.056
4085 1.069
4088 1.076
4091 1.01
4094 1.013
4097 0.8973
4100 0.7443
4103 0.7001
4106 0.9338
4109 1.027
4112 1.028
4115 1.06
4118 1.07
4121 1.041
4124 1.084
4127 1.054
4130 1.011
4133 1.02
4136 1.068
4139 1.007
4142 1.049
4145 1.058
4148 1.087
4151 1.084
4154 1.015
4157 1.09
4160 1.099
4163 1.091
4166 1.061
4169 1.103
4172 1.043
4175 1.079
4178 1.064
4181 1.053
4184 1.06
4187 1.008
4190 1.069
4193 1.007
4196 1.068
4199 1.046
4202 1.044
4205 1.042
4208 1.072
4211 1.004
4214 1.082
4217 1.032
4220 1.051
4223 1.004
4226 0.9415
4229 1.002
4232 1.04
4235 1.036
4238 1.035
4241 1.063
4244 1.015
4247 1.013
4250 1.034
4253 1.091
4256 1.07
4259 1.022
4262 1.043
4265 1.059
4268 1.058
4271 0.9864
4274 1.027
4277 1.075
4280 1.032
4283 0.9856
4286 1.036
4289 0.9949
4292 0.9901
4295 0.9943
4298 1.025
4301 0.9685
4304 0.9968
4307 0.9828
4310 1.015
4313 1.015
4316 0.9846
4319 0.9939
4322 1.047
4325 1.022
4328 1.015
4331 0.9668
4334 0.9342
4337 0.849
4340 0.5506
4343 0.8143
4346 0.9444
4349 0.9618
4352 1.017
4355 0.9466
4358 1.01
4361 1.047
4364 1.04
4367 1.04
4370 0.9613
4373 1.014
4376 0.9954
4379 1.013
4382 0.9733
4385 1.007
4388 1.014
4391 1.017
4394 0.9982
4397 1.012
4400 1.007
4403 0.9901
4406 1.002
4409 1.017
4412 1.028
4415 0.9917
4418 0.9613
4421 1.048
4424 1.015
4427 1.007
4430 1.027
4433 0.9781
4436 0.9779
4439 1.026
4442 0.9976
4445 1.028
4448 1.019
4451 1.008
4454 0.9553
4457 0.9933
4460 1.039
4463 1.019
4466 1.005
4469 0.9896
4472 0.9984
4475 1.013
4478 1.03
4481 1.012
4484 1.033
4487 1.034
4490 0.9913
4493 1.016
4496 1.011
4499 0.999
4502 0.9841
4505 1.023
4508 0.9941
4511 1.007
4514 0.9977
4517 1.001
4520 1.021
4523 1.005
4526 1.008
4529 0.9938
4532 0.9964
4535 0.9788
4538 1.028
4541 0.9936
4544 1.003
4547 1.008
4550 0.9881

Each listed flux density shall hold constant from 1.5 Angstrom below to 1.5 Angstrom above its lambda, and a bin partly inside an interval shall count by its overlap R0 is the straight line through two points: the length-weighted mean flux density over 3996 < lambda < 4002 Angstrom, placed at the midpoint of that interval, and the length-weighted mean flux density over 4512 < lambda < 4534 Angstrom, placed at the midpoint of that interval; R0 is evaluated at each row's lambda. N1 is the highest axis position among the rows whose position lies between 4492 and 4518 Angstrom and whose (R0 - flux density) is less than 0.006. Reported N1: 4517 Angstrom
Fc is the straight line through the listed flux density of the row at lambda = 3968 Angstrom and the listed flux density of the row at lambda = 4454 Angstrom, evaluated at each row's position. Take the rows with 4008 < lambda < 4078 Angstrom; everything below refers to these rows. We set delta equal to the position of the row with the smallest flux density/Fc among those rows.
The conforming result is 4076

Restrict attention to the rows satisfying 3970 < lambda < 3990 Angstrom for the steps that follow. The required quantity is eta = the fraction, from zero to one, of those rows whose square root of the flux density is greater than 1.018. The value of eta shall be 0.43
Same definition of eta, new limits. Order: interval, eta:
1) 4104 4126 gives 0.57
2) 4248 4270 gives 0.71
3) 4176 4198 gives 0.71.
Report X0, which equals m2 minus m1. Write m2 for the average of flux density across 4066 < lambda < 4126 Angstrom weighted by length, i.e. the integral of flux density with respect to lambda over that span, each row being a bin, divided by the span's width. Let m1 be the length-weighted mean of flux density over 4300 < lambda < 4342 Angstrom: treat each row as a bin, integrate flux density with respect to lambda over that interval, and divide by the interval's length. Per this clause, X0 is 0.05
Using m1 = 0.95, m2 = 1.005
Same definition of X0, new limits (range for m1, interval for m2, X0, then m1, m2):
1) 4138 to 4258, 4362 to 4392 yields -0.04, 1.05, 1.008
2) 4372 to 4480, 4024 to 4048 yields 0.08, 1.01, 1.091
